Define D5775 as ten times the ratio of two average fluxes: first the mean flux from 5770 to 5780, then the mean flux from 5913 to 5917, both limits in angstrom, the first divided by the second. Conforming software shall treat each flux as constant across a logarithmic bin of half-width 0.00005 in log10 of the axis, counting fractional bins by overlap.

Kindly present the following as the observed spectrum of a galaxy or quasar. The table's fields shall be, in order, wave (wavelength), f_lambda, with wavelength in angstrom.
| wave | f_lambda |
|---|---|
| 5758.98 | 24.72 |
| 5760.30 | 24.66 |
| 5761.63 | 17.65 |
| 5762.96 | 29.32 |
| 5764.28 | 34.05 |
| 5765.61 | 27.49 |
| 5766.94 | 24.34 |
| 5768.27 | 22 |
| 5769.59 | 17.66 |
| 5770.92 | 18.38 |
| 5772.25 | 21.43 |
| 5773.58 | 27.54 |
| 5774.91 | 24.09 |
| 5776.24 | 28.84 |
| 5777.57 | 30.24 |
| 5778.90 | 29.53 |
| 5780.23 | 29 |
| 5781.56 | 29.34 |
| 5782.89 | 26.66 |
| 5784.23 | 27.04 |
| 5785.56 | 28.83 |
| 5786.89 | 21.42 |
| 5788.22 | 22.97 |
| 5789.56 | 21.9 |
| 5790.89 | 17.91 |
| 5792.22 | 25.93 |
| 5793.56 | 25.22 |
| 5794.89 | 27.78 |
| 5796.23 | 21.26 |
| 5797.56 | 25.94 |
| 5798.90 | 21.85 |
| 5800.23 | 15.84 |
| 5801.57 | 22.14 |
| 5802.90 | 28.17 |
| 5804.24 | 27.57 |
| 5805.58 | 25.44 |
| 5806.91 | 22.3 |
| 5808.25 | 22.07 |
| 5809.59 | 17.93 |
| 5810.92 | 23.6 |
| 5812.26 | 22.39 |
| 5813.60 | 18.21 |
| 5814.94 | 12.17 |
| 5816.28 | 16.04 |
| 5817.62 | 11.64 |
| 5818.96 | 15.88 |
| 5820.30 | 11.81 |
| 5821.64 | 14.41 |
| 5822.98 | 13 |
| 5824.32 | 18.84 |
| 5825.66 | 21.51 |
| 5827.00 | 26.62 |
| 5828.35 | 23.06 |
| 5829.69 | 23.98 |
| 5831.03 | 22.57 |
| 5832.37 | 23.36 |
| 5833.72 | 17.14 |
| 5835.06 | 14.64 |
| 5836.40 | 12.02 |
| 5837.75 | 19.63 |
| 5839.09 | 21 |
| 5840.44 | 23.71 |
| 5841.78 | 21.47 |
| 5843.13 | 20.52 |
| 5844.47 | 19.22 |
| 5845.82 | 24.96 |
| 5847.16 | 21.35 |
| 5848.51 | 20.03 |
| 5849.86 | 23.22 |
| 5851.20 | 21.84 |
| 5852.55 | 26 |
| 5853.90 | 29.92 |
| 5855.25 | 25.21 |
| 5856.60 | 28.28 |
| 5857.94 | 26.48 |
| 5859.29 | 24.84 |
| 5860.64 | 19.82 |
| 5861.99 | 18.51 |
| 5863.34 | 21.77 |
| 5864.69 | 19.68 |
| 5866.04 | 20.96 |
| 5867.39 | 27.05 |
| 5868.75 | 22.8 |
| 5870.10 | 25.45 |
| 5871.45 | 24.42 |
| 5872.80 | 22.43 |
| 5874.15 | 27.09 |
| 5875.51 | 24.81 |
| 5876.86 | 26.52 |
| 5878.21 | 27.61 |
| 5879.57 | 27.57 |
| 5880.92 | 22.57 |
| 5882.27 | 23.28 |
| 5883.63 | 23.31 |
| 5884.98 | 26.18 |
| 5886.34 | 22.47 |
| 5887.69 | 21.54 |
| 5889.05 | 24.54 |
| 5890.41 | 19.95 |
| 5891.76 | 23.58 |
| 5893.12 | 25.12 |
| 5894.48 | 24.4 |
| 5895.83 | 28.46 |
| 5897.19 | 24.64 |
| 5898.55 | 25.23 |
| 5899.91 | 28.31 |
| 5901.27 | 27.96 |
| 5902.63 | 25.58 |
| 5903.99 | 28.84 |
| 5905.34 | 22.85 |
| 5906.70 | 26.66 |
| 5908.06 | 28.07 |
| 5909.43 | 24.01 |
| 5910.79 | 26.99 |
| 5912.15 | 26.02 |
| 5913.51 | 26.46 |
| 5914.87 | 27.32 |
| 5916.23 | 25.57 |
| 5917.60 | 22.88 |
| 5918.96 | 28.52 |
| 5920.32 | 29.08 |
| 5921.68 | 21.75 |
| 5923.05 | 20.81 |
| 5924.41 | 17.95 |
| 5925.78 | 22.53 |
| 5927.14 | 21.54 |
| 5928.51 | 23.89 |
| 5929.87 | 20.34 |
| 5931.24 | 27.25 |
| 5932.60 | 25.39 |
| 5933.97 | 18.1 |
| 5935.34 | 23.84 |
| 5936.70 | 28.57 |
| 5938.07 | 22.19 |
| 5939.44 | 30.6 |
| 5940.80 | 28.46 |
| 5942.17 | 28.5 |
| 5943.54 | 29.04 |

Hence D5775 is 9.7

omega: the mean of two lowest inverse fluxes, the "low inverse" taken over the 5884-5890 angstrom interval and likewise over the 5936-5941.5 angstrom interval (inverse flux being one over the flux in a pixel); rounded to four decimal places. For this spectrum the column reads 0.0354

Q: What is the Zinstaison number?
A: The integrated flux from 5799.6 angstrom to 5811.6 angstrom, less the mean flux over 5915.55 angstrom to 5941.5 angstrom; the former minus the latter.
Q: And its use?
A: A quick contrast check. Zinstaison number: 250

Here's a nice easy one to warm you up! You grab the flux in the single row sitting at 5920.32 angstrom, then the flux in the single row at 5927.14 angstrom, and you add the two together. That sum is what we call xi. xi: 50.6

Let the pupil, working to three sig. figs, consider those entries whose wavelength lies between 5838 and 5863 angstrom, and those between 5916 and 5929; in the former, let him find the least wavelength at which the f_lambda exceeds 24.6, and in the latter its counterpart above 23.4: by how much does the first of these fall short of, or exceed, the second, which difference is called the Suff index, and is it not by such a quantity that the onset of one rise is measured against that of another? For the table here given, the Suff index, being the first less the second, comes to -70.4 angstrom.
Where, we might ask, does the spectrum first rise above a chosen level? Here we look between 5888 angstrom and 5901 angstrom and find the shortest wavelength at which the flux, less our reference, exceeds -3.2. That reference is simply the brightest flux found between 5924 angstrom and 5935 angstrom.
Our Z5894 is 5889.05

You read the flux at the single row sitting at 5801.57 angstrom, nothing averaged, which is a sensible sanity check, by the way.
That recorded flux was 22.14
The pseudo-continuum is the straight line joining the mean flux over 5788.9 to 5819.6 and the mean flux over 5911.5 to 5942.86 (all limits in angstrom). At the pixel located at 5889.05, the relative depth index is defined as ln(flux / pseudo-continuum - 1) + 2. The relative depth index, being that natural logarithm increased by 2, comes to -1.2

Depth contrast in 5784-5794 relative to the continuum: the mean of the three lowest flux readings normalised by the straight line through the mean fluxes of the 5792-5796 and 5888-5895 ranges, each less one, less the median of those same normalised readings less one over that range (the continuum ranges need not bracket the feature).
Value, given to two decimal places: -0.14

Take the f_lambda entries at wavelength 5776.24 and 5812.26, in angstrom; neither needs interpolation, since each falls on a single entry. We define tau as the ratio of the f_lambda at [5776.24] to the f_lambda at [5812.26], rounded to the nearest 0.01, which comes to 1.29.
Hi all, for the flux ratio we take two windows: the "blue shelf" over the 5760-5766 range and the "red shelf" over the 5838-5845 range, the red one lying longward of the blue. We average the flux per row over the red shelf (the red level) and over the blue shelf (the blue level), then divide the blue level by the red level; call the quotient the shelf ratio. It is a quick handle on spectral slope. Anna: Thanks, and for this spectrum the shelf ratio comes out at 1.26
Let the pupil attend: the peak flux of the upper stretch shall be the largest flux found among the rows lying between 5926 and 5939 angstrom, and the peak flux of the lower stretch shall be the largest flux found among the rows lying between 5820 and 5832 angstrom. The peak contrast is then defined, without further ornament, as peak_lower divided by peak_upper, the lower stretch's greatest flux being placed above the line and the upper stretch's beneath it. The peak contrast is 0.93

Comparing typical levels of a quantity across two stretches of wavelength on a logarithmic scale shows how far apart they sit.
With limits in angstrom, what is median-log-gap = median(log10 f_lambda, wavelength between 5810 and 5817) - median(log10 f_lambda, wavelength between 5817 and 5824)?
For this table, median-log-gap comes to 0.15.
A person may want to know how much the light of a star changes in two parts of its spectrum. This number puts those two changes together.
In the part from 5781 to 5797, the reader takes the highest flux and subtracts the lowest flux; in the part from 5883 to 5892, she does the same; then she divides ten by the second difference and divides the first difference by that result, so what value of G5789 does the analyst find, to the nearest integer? 7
